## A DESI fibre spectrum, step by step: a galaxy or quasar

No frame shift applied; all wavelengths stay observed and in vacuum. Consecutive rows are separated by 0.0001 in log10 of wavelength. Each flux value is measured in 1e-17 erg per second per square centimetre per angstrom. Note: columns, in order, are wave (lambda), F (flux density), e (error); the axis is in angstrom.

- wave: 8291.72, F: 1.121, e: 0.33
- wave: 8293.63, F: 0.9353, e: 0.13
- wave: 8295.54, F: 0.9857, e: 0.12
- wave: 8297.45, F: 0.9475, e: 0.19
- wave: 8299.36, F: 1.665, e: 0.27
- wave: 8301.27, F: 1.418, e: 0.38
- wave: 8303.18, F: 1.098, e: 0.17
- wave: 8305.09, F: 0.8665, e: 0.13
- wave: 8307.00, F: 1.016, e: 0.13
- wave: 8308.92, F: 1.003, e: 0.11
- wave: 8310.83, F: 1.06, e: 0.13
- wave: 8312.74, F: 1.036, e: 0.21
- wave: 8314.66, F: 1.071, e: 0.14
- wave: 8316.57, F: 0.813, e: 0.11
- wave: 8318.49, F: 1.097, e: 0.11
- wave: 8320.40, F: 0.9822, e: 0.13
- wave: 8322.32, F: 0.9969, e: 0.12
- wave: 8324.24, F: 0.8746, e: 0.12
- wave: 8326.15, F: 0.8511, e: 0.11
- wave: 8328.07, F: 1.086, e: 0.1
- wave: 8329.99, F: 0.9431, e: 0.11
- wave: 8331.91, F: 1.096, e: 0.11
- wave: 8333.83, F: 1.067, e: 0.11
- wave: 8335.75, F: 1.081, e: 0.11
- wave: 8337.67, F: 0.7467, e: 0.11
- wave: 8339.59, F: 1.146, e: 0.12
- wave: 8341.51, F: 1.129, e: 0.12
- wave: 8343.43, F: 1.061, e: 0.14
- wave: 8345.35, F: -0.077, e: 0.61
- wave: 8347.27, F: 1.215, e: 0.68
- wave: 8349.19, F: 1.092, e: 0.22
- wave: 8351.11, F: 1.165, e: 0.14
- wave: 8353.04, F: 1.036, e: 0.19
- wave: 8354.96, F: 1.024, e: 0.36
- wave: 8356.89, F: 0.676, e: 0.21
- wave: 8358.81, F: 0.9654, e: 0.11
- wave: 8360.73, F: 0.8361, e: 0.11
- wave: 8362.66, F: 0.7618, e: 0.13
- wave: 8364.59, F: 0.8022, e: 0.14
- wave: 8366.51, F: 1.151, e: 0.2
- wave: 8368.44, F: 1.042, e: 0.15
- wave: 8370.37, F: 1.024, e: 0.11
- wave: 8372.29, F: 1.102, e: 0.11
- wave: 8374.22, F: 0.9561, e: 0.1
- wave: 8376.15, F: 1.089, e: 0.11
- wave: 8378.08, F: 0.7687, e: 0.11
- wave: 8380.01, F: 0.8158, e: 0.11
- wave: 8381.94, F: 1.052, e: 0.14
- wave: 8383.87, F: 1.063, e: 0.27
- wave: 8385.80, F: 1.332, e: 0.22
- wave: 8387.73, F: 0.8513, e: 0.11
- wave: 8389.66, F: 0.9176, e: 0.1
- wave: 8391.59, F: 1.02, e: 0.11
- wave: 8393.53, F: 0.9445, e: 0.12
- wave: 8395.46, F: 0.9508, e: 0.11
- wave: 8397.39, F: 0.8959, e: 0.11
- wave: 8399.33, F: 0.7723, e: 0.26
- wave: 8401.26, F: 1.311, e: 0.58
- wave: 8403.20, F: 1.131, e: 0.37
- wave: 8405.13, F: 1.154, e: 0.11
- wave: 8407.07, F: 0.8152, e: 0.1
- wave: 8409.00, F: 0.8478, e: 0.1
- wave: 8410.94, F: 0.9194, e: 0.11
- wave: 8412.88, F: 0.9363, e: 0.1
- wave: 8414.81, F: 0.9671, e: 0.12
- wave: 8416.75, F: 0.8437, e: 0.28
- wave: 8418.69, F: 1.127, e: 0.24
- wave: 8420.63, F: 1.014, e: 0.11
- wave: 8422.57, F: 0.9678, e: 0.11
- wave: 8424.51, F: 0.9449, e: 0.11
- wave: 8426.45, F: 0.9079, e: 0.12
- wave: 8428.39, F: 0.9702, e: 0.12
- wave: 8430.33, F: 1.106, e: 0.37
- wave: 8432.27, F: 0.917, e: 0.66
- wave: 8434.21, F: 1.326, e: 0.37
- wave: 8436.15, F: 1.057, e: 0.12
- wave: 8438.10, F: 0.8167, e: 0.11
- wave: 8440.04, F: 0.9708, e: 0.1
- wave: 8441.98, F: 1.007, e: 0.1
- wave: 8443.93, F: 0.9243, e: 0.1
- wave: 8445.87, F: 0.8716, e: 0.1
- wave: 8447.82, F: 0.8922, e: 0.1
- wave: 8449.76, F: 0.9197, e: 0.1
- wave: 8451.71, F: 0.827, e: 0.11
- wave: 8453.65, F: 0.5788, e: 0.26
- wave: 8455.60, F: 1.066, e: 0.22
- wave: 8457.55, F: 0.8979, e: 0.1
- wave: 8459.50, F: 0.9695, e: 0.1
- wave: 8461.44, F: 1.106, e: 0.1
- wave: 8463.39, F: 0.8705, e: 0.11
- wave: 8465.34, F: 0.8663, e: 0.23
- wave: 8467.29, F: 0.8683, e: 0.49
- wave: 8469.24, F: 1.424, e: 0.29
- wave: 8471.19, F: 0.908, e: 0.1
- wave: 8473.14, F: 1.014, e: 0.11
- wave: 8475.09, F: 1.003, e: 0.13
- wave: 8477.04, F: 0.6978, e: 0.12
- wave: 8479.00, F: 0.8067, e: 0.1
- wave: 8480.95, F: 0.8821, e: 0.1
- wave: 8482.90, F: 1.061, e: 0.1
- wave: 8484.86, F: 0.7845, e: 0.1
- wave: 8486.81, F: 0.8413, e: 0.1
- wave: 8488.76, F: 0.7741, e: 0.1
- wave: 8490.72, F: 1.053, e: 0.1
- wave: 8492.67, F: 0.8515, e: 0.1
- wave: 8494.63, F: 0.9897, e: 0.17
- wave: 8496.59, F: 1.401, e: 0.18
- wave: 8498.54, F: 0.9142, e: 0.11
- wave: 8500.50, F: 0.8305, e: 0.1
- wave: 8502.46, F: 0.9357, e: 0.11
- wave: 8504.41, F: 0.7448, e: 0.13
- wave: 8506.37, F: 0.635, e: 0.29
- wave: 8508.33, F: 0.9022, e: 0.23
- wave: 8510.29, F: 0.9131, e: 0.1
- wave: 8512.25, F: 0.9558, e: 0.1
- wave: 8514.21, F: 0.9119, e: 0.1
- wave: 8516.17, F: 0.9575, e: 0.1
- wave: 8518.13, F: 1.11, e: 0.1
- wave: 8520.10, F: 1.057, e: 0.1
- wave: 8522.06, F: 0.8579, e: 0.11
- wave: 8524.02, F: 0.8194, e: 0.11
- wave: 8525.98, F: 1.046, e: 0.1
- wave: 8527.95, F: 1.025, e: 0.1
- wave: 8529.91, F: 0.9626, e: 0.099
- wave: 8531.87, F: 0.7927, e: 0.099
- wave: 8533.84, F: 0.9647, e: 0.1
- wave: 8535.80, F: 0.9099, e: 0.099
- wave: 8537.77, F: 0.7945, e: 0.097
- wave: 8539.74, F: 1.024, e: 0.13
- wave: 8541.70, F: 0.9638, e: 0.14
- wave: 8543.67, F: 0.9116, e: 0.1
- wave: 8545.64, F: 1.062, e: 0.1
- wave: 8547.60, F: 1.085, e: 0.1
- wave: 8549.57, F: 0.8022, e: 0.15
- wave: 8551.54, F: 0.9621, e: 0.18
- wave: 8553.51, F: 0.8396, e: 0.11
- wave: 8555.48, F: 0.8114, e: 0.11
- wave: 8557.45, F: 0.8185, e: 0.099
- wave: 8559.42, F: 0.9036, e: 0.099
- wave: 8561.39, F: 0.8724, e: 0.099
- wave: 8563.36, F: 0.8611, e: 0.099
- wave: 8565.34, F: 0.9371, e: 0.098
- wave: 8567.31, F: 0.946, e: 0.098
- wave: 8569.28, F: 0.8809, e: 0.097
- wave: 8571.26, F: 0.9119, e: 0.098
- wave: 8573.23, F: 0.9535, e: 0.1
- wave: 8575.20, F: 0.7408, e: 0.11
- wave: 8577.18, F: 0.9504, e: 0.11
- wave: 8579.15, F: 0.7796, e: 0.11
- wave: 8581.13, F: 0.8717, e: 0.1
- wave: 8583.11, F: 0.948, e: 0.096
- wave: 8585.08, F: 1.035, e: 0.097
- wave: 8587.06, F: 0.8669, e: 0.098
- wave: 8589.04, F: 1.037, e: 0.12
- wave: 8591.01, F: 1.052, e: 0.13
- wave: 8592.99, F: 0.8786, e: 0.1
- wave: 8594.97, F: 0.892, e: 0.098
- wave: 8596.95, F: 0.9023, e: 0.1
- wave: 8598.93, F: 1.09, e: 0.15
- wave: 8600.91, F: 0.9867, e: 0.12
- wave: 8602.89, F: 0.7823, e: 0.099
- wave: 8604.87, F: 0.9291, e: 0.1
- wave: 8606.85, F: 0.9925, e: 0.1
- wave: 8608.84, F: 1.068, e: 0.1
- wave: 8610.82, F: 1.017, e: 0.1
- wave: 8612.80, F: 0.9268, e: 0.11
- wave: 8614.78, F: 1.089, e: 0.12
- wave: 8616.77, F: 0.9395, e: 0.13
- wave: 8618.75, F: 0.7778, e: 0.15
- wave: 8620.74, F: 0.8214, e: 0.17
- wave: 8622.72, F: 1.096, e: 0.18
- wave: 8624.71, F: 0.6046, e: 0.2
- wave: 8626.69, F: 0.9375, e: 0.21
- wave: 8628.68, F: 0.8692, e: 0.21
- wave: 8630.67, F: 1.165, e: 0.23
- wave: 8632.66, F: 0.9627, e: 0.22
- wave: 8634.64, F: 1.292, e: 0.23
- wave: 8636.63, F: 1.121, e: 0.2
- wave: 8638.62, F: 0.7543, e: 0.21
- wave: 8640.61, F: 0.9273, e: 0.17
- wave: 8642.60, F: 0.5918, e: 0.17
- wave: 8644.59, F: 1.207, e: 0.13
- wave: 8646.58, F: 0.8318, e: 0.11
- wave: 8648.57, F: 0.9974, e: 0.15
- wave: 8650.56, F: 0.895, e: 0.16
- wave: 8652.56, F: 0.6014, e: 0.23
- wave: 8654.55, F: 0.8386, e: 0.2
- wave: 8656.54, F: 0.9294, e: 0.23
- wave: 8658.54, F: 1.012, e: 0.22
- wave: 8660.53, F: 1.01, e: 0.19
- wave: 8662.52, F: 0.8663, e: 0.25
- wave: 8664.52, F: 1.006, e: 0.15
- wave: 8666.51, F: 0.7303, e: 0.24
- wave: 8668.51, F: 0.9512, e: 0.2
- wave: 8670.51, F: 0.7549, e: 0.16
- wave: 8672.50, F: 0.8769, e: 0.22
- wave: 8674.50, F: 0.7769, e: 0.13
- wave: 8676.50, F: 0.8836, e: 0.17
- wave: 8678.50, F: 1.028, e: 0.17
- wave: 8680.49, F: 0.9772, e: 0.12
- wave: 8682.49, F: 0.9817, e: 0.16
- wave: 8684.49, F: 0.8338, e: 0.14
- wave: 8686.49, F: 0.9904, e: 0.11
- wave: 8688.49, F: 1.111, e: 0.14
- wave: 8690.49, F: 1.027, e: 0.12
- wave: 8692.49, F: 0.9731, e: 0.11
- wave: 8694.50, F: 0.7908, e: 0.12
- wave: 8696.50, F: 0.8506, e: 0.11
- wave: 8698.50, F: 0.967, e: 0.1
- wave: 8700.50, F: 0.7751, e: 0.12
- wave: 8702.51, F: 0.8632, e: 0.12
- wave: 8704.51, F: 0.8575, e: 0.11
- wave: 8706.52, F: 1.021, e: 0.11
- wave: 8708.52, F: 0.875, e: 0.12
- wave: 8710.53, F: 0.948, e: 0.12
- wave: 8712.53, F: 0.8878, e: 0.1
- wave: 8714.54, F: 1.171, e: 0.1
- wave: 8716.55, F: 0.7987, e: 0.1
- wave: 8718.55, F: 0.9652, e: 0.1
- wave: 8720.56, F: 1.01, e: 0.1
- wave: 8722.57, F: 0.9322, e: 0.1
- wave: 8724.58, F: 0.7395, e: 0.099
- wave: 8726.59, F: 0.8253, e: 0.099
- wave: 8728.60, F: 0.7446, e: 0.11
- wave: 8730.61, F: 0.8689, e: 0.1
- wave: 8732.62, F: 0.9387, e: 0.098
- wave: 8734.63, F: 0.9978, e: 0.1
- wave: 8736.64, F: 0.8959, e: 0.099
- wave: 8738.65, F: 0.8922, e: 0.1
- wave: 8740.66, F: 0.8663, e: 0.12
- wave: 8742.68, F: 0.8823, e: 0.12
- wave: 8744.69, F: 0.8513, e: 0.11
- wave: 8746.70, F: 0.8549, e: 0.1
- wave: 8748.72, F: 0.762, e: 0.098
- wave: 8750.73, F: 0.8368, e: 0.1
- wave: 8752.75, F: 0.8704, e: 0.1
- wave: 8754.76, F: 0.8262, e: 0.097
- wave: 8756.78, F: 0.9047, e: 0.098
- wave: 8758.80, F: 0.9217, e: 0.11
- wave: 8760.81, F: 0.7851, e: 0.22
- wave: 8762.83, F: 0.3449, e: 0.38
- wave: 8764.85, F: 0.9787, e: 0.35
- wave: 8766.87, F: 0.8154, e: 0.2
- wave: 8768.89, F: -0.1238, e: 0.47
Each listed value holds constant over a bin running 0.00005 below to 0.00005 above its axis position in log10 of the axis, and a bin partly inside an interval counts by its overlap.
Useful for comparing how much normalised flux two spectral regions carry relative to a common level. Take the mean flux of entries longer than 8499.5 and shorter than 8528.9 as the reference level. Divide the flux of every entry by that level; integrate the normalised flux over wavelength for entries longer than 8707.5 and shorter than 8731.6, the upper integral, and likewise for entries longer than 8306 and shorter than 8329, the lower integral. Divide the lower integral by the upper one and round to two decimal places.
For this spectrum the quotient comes 1.05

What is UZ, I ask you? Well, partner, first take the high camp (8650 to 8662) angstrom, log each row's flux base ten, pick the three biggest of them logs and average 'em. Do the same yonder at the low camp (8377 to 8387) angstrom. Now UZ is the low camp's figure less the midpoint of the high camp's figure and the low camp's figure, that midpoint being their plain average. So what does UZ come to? 0.033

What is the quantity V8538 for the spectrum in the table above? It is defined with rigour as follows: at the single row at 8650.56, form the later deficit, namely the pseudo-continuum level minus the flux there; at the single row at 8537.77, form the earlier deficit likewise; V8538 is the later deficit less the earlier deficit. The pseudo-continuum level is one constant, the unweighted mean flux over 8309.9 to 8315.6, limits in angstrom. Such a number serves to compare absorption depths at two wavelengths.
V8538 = -0.1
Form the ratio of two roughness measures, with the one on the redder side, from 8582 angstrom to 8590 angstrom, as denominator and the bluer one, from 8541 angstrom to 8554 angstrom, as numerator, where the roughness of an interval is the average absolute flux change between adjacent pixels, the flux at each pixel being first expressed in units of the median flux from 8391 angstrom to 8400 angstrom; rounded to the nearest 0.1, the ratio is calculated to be 0.9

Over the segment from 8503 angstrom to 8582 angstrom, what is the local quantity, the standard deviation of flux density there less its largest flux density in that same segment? -1.01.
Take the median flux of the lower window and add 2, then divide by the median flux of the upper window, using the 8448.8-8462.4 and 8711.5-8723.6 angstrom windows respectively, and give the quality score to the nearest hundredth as 3.08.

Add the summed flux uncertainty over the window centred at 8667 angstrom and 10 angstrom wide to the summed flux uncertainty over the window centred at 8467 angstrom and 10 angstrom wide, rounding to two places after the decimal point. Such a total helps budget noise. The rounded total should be 2.22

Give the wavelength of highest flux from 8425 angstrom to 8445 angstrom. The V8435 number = 8434.21 angstrom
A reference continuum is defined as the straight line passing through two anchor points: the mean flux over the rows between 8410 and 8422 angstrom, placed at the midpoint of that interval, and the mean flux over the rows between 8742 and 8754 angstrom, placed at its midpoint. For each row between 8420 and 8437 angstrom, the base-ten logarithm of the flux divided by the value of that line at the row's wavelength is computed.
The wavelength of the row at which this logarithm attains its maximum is 8434.21 angstrom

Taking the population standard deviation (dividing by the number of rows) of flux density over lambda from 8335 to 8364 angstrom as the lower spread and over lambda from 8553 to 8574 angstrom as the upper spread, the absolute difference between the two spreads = 0.26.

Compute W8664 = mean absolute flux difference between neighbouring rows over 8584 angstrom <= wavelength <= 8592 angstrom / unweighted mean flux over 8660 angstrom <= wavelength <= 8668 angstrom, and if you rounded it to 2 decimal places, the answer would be 0.13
